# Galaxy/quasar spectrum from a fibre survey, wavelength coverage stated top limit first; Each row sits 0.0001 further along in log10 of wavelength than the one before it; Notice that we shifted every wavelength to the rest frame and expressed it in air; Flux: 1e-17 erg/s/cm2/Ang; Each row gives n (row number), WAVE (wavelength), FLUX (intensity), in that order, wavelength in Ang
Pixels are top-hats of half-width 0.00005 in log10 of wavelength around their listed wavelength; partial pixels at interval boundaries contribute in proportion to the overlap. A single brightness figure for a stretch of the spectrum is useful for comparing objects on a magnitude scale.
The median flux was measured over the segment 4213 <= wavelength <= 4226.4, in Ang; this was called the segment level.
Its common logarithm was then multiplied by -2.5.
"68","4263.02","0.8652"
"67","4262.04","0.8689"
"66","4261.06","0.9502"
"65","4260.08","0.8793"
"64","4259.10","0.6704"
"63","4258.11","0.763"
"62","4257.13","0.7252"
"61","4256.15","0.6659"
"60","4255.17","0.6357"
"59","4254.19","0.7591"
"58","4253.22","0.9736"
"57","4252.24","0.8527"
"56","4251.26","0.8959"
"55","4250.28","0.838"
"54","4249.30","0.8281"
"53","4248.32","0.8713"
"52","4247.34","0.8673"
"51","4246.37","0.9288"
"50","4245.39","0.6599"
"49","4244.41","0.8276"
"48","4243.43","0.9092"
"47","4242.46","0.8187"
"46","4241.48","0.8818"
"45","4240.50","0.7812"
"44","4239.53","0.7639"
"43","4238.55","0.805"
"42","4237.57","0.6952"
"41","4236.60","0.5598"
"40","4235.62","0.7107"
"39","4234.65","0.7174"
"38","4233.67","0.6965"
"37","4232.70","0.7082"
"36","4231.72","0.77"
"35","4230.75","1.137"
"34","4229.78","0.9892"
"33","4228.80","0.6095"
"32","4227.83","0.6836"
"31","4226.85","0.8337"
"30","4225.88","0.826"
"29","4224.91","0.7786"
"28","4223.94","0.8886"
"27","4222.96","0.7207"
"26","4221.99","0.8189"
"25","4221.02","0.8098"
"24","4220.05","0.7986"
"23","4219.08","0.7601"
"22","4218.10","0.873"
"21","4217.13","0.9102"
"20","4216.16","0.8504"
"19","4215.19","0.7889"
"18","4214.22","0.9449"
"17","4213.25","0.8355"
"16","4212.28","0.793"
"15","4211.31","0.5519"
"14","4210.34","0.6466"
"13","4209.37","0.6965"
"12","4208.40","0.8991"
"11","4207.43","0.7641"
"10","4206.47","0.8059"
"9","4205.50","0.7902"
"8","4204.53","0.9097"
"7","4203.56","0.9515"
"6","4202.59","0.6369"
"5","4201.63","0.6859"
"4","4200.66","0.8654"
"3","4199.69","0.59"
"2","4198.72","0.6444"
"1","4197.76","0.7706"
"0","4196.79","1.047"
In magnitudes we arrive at 0.21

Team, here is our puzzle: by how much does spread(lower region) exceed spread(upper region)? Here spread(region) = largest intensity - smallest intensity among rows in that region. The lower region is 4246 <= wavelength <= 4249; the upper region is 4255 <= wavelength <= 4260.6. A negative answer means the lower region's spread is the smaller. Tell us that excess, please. -0.18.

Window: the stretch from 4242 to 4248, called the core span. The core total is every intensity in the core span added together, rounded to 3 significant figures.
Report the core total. 5.01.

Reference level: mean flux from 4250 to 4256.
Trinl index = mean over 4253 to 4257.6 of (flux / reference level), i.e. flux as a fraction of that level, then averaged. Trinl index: 0.91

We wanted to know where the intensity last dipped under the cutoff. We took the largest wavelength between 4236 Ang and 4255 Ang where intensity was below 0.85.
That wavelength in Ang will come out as 4254.19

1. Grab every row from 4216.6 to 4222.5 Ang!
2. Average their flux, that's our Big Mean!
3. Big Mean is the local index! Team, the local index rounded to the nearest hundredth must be 0.83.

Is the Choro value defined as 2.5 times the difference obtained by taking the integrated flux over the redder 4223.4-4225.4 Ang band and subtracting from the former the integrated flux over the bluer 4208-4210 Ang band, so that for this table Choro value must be 0.2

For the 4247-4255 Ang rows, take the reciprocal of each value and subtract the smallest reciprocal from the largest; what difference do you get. 0.29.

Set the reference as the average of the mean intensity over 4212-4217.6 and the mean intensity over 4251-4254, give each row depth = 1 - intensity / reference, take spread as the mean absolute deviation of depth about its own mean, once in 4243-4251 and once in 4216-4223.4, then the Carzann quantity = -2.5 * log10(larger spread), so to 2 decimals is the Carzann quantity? 3.05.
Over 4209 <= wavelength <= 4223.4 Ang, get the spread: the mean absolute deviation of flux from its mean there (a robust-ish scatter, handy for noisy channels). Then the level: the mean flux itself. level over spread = 10.6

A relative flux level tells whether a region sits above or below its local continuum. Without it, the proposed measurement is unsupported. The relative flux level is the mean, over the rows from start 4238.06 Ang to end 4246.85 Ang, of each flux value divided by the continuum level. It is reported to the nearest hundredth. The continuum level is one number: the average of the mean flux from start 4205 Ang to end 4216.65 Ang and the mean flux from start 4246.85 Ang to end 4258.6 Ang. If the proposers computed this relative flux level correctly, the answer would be 1.03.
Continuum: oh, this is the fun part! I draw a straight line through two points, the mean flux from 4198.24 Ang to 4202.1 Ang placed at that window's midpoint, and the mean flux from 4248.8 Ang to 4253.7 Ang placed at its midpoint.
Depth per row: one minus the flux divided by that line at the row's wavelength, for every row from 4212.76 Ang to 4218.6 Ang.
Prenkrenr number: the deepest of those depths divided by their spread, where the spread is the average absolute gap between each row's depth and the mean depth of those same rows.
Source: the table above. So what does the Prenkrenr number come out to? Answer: -1.0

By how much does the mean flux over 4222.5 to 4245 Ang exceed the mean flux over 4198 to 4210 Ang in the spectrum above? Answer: 0.018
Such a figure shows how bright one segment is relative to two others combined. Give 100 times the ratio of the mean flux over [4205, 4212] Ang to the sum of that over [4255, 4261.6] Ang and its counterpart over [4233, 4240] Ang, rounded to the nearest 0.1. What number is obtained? 50.3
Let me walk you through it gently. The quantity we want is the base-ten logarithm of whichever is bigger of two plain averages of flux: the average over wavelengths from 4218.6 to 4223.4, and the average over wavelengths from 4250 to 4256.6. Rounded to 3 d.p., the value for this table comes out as -0.095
